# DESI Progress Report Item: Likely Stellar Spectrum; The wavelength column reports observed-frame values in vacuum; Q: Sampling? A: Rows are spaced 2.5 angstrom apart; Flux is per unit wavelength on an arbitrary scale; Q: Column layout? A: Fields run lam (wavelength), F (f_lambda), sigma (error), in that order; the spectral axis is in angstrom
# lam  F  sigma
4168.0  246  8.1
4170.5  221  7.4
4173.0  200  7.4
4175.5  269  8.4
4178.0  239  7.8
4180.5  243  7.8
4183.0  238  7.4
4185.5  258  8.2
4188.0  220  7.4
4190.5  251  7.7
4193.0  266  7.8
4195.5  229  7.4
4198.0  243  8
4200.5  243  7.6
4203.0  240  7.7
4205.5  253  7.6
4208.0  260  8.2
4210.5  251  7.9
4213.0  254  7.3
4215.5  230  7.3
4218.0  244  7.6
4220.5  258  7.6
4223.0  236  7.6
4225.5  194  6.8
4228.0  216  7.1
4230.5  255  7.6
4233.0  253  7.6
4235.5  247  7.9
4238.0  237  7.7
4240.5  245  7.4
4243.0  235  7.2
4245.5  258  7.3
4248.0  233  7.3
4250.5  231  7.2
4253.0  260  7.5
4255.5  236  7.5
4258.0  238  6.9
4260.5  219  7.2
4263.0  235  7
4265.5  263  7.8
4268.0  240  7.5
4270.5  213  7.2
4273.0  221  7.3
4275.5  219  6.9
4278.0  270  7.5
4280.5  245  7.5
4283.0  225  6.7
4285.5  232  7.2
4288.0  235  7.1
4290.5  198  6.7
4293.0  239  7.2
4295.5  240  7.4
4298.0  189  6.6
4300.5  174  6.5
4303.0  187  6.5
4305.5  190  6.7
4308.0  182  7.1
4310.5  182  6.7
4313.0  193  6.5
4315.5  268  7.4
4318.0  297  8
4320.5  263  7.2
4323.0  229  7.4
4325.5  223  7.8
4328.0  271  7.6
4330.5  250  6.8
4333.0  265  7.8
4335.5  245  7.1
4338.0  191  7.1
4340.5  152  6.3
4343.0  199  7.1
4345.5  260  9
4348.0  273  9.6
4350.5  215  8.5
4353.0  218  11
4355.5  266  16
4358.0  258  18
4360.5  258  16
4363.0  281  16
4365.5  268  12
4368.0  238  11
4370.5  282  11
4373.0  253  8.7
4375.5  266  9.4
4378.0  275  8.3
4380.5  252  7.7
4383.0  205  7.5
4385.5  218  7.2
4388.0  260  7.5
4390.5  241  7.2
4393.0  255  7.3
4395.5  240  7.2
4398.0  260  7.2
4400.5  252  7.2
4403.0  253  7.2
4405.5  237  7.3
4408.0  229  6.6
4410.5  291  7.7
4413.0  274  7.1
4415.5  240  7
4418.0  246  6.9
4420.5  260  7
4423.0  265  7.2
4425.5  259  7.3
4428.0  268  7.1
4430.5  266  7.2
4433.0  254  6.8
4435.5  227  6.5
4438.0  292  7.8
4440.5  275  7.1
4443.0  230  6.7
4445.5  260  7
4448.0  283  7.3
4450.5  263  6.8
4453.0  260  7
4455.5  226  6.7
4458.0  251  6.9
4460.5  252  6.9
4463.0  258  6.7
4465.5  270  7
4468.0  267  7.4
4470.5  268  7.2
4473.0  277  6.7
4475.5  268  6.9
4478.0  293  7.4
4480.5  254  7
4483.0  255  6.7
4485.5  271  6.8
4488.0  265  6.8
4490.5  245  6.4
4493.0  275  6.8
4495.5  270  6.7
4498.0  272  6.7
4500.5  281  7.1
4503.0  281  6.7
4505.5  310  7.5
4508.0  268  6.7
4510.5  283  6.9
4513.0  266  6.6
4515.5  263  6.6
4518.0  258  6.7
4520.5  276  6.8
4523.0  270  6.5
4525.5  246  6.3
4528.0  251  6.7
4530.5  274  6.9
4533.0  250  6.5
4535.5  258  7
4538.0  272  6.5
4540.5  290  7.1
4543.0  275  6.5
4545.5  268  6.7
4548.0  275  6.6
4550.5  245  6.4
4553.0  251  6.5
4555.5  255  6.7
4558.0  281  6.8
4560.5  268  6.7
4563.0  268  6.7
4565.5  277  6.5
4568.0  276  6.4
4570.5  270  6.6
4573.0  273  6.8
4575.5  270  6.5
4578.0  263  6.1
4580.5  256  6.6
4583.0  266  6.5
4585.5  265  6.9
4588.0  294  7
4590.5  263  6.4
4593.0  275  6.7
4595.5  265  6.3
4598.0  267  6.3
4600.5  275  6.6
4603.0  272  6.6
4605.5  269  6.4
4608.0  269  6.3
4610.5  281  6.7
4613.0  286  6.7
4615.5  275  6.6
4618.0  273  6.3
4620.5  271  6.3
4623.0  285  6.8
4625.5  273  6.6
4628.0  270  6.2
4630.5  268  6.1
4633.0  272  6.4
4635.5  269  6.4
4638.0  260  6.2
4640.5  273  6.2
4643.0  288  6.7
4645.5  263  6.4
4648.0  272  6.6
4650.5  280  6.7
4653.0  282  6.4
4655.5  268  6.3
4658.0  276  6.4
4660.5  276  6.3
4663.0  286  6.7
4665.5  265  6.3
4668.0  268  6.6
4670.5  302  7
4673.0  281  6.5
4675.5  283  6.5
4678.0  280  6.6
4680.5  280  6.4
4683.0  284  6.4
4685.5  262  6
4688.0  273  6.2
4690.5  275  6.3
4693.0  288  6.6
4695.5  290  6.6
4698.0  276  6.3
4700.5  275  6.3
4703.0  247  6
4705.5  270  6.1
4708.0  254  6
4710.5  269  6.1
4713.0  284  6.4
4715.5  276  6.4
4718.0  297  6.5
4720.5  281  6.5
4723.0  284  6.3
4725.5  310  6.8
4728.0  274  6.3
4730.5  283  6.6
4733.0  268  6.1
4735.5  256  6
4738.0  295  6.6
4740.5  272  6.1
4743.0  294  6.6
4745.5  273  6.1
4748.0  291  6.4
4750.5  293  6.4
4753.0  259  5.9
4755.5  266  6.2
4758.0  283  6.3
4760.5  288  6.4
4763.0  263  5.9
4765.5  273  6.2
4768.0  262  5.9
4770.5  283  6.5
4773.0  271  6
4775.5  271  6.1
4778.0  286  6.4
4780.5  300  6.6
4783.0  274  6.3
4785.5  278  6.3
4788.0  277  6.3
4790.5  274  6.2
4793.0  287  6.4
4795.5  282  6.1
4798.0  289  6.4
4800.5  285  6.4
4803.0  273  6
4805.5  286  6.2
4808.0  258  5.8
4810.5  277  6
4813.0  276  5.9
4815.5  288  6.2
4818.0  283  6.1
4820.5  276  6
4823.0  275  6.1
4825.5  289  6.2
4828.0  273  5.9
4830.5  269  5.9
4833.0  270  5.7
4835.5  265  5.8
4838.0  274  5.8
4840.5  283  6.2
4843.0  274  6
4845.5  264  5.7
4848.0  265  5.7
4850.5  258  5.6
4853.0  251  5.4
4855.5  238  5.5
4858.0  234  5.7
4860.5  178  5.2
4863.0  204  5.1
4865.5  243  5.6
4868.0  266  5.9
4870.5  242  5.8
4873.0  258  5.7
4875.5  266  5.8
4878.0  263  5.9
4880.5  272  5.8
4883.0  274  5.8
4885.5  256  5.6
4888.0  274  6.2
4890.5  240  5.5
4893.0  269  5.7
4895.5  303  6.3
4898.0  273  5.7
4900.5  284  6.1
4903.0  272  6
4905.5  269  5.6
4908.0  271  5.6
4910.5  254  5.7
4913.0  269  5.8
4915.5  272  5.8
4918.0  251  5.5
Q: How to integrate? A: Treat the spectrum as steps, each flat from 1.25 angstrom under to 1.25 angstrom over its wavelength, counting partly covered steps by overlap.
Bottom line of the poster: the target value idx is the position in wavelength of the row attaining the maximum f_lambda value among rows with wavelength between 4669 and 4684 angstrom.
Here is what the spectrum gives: 4670.5 angstrom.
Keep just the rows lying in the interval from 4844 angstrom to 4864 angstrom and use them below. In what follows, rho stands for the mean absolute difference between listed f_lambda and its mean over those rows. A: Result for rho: 23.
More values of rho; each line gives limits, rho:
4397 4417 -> 15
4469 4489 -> 9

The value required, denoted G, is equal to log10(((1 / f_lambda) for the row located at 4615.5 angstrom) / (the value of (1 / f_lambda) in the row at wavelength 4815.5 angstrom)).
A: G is 0.020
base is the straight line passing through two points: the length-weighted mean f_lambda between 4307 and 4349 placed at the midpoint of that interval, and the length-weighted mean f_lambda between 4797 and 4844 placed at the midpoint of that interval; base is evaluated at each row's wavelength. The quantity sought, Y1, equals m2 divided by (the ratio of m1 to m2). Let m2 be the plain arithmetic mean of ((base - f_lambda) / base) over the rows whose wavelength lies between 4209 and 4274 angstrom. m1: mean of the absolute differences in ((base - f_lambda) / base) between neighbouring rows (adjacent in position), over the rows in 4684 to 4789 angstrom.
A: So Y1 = 0.08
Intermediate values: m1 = 0.055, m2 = -0.064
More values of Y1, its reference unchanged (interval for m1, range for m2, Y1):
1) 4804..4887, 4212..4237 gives 0.12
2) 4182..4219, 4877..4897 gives 0.03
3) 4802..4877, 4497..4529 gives 0.17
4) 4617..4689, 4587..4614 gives 0.12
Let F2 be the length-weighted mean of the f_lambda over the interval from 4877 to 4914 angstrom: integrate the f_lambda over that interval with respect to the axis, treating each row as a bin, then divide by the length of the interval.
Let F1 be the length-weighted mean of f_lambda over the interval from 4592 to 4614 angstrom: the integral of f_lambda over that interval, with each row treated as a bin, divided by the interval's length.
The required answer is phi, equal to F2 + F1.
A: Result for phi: 543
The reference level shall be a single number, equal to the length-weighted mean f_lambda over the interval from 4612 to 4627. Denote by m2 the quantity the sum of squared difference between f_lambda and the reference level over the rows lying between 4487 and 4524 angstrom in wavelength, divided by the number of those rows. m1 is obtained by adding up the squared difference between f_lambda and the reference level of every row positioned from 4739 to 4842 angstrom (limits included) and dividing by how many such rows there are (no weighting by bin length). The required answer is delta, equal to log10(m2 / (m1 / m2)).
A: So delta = 3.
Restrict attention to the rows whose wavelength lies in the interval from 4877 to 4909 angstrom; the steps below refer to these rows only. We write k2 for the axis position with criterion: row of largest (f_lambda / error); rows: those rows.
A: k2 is 4908.0 angstrom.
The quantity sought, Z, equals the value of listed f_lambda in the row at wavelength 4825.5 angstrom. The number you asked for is 289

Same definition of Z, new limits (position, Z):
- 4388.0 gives 260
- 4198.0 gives 243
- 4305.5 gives 190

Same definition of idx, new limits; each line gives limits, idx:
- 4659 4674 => 4670.5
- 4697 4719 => 4718.0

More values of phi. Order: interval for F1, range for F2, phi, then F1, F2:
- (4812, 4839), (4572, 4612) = 546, 276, 270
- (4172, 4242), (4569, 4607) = 512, 242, 270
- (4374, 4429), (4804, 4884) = 514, 252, 262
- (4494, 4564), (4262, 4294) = 502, 269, 233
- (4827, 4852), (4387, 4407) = 519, 269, 249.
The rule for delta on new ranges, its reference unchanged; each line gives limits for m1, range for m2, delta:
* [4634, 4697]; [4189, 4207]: 4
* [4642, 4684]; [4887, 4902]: 3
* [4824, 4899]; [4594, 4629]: 0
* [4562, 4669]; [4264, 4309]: 5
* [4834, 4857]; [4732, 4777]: 2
